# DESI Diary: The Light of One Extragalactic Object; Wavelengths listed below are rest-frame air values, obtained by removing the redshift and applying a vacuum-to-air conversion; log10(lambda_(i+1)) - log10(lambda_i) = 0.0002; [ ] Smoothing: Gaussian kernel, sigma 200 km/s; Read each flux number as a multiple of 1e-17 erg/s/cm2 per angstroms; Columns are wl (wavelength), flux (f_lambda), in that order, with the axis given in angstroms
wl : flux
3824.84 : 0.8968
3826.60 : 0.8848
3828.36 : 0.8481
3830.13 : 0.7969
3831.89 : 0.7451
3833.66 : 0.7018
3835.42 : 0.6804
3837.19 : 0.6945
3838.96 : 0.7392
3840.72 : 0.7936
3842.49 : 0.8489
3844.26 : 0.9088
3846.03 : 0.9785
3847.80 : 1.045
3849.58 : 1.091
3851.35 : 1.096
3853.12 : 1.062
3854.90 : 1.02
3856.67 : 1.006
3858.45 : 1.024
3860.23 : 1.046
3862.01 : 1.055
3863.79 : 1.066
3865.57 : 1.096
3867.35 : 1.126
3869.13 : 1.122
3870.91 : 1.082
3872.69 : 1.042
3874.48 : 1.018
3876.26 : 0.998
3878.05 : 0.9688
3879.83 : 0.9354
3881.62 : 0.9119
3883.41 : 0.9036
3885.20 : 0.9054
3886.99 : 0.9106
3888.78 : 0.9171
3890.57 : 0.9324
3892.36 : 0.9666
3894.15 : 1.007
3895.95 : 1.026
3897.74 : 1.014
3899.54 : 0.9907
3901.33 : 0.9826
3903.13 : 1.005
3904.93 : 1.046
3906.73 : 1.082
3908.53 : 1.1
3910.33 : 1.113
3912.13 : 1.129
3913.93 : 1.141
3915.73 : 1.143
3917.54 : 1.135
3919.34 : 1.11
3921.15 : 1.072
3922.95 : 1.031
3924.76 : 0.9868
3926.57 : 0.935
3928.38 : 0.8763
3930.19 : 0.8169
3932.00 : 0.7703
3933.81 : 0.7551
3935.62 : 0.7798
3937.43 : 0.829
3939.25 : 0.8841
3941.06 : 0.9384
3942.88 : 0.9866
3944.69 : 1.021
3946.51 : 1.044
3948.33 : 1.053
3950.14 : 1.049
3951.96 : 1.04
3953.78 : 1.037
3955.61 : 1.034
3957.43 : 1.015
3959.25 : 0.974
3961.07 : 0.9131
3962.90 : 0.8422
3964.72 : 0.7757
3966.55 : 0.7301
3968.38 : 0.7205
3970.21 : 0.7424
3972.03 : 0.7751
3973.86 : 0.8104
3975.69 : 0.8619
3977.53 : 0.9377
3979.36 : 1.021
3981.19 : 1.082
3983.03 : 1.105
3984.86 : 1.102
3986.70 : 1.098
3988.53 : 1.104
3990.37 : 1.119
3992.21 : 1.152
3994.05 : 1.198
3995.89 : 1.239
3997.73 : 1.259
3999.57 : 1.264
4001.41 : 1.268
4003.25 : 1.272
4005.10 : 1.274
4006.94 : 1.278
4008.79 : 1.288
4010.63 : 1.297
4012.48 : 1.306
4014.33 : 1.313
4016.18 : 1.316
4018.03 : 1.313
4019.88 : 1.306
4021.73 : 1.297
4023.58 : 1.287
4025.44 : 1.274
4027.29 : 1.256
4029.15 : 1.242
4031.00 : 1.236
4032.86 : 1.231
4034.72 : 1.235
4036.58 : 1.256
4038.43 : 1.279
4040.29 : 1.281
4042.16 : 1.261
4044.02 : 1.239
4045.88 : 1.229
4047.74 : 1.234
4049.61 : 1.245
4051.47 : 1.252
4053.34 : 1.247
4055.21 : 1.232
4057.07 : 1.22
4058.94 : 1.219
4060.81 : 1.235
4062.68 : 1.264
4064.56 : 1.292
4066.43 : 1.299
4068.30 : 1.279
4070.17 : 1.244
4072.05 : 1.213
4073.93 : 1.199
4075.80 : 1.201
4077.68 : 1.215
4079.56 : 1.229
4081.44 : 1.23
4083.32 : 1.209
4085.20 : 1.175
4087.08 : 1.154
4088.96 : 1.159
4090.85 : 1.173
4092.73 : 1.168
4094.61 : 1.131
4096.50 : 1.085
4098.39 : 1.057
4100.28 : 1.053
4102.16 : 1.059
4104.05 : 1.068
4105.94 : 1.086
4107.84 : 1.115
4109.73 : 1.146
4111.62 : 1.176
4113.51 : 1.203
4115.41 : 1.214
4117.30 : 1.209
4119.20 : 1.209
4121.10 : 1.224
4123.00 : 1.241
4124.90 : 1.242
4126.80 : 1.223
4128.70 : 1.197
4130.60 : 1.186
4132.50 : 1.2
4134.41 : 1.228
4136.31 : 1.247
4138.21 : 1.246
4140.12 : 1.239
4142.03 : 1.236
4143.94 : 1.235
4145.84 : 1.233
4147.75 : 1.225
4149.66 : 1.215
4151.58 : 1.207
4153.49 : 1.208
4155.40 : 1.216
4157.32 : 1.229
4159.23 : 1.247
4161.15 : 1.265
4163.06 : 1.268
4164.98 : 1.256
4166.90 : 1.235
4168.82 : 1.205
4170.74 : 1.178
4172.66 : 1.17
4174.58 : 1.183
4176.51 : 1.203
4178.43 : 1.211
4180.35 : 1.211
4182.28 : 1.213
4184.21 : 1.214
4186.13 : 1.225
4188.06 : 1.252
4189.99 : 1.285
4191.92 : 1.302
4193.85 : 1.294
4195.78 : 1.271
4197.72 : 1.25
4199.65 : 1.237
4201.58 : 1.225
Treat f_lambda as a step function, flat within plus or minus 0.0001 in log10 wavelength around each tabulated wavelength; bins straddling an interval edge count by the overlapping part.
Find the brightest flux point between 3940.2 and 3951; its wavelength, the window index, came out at 3948.33 angstroms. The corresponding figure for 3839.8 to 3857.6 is 3851.35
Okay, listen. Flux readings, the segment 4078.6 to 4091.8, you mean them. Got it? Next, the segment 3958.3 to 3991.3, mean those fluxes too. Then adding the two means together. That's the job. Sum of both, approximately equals 2.12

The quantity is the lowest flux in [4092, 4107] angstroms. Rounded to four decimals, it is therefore 1.0530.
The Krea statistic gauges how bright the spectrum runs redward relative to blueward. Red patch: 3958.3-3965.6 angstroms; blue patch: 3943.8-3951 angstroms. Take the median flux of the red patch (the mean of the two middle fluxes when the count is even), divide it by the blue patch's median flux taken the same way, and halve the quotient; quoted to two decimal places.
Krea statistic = 0.42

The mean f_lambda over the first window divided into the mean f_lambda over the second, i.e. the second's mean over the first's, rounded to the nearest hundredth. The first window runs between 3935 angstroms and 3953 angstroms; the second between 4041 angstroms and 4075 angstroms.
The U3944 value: 1.29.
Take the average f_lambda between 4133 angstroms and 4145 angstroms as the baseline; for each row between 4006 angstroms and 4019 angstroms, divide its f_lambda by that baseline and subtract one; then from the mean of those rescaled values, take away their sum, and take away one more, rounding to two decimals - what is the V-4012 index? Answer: -1.31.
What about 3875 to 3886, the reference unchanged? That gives 0.22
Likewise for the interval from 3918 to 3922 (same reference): -0.88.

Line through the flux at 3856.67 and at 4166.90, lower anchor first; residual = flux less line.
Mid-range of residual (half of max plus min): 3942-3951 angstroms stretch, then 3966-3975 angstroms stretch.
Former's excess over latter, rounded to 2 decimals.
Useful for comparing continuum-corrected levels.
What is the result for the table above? 0.27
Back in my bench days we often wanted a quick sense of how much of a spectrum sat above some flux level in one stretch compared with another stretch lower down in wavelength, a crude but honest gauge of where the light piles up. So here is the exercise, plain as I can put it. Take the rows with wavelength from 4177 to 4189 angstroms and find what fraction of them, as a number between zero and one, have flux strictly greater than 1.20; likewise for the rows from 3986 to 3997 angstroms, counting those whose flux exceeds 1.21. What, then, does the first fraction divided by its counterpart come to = 6.0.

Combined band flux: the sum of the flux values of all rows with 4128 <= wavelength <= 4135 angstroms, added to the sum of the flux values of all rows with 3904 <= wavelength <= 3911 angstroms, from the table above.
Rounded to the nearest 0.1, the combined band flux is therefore 9.2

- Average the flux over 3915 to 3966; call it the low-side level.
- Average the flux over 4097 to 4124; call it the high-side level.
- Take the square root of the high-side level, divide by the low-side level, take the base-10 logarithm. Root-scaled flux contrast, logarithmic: 0.05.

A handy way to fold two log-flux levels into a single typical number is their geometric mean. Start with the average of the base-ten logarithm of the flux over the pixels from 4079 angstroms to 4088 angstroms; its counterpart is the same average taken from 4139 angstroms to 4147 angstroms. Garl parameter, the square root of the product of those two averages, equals 0.085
